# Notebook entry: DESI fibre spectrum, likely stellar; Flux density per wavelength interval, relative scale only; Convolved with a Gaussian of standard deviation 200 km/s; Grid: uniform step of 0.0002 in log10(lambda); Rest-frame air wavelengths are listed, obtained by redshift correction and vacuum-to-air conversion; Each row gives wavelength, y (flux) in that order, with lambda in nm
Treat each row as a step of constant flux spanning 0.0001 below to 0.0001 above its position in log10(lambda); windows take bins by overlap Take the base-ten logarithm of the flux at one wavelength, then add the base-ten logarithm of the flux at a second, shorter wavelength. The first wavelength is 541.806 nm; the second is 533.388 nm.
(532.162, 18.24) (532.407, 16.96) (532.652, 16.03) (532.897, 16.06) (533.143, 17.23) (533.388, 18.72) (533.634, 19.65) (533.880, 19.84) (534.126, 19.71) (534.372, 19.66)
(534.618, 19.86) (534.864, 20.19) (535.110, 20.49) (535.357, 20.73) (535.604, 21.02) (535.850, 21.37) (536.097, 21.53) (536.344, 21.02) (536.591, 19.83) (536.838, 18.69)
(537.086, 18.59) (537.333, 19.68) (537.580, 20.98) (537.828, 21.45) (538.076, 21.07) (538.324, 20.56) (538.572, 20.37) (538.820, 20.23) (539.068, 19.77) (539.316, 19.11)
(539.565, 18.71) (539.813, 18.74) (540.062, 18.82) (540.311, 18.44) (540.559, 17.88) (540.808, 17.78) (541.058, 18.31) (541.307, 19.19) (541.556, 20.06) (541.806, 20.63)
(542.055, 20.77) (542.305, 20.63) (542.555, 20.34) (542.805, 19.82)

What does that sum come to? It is 2.587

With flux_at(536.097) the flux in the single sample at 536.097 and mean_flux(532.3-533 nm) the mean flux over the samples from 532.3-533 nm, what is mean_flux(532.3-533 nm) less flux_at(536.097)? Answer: -5.2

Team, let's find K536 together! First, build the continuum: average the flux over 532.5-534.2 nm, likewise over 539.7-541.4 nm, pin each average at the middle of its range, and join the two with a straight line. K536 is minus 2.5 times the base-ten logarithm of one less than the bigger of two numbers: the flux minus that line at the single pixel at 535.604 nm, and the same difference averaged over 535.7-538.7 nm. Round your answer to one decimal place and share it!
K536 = -0.6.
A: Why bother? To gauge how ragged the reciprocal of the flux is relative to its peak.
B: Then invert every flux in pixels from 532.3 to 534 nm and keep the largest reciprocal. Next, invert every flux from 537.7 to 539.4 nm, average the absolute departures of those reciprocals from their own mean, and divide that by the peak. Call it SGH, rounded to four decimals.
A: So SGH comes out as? 0.0222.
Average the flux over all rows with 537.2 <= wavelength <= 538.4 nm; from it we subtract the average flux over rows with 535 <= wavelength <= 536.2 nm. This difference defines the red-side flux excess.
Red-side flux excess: -0.3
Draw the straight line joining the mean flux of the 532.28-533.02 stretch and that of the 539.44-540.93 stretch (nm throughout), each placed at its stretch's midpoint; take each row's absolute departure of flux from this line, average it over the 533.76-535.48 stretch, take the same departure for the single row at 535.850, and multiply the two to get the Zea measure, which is 13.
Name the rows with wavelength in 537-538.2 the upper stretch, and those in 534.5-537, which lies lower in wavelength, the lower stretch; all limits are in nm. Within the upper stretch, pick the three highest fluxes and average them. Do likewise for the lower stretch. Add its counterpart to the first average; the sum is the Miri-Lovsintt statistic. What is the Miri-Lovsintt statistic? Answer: 42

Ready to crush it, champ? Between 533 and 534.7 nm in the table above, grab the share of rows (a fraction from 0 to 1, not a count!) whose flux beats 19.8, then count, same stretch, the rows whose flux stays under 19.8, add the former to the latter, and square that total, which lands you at 28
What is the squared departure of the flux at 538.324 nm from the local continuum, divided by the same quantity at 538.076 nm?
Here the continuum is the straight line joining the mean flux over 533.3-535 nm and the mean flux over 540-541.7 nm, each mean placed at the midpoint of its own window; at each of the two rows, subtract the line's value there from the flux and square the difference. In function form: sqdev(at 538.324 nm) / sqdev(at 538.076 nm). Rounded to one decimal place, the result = 0.6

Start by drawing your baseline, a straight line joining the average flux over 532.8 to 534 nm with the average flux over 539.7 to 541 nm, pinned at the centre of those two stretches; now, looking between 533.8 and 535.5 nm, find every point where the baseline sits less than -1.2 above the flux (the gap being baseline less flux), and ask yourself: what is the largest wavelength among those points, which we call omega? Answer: 535.357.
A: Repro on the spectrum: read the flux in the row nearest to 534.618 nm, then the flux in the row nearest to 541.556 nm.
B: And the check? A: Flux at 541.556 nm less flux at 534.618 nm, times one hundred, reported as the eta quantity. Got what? 20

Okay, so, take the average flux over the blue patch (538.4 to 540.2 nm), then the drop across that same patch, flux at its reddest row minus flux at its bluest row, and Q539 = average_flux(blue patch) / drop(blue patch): -13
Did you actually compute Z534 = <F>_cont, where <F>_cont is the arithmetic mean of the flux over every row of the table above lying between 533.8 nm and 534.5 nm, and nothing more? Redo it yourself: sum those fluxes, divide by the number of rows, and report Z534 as 19.7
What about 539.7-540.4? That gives 18.7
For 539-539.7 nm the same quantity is 19.2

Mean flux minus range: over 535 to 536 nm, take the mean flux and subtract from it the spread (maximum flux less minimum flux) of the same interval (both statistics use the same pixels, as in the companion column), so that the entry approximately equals 20.0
